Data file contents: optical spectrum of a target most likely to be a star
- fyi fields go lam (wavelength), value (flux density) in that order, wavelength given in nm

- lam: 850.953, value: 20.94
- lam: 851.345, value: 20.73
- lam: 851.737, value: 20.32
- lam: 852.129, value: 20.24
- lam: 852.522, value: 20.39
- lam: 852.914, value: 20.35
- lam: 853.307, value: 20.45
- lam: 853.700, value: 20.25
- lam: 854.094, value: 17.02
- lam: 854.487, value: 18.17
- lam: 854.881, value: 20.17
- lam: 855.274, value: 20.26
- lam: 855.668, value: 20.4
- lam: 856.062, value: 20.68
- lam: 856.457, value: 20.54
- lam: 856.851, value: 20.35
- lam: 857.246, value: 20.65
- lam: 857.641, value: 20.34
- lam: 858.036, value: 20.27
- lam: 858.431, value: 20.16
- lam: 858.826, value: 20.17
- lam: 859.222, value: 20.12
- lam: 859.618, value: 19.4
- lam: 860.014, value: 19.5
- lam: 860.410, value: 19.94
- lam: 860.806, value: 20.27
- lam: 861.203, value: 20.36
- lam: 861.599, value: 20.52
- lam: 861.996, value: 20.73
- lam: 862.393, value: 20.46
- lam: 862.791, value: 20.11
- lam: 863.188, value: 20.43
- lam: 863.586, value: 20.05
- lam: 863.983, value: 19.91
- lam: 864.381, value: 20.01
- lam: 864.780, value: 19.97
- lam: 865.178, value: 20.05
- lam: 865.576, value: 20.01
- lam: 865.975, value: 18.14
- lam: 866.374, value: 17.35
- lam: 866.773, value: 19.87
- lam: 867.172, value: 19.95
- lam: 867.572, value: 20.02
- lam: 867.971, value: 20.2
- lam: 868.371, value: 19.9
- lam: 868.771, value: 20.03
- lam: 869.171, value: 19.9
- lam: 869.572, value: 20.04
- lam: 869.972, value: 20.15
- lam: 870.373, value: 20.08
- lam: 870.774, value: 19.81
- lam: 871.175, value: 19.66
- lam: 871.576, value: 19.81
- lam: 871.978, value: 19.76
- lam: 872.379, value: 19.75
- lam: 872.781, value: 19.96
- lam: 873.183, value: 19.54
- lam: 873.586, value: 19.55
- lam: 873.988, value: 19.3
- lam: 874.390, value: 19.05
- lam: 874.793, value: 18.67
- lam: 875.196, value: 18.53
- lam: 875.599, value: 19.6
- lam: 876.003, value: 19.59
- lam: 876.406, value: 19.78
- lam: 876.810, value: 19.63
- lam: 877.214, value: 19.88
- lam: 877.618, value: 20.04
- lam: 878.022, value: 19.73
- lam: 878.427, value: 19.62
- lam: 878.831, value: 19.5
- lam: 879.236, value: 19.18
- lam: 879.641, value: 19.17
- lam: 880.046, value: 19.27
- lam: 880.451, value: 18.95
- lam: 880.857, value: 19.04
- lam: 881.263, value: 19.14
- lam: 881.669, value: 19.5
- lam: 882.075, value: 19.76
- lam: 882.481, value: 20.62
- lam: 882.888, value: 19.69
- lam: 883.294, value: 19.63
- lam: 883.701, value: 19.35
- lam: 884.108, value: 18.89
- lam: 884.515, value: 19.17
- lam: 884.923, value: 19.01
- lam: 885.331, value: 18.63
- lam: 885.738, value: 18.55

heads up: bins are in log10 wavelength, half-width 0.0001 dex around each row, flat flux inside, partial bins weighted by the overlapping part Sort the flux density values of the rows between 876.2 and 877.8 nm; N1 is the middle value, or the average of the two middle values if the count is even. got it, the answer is 19.8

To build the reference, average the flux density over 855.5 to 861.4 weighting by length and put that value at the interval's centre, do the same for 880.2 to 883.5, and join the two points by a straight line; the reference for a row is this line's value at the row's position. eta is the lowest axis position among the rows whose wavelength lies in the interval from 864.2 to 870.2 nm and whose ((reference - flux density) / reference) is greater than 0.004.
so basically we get 865.975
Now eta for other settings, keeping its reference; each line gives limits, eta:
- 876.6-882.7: 878.831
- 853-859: 853.700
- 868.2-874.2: 871.175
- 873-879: 873.183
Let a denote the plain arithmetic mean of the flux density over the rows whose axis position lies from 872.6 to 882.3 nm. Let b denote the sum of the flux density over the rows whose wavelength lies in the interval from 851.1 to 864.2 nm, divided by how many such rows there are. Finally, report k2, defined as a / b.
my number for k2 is 0.97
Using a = 19.4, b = 20.1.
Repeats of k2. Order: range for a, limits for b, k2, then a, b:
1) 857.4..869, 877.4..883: 1.02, 19.9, 19.5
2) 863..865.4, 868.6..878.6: 1.02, 20.1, 19.7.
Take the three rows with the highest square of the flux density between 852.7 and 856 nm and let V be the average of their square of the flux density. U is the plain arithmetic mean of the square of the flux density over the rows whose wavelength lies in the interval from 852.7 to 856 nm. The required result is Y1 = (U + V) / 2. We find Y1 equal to 402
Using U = 387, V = 416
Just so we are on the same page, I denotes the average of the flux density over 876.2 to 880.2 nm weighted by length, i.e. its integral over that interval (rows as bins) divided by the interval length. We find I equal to 19.6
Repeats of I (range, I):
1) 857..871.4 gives 20.0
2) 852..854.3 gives 19.8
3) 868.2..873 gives 19.9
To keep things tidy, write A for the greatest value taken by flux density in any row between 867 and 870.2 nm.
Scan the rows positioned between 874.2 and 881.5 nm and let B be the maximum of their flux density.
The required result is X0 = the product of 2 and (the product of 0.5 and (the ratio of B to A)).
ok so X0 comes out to 0.99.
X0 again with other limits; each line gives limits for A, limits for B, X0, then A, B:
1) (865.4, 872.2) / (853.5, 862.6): 1.03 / 20.2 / 20.73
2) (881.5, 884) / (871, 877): 0.97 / 20.62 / 19.96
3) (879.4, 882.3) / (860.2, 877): 1.05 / 19.76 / 20.73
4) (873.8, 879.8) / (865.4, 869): 1.01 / 20.04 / 20.2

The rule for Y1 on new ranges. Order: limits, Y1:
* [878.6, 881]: 371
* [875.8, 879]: 392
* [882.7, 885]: 377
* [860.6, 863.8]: 419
